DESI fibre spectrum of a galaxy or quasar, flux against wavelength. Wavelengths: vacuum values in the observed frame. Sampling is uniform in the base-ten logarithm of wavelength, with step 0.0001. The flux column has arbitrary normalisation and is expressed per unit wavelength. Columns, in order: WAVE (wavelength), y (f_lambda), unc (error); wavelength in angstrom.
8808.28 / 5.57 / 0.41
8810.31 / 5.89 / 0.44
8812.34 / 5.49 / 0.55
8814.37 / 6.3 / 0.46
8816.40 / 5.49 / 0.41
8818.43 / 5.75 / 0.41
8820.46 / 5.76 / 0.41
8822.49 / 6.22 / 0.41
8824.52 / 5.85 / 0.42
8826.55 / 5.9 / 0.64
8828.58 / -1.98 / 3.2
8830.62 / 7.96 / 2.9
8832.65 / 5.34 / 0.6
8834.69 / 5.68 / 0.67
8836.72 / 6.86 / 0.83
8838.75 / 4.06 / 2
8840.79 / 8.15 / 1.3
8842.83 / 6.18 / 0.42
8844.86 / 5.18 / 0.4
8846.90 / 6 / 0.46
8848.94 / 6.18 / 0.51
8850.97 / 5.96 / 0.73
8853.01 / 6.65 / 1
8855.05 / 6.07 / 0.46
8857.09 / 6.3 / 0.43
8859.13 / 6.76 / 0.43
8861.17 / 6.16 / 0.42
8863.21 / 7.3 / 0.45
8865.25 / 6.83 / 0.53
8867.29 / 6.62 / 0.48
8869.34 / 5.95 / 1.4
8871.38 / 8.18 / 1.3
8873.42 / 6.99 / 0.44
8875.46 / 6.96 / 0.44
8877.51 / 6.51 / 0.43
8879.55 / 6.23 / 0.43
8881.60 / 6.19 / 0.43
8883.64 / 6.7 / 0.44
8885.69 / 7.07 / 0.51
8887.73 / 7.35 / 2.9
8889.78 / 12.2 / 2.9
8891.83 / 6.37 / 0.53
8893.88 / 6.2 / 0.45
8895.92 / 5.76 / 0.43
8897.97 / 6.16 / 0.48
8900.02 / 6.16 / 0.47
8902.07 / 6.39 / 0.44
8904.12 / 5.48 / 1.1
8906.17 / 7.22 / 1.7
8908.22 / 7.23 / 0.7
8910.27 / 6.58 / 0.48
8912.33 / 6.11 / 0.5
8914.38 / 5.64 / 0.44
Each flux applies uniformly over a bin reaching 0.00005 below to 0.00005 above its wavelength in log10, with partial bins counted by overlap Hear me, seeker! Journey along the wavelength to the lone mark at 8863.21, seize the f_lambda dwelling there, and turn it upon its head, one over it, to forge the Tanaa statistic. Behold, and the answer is 0.137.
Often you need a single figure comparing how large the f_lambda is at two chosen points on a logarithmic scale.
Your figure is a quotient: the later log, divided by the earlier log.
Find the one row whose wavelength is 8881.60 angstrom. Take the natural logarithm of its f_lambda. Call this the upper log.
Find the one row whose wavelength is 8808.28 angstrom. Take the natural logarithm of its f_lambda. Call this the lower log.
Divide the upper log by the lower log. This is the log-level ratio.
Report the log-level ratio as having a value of 1.06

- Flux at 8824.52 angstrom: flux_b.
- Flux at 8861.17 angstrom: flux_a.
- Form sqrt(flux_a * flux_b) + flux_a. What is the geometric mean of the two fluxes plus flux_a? 12.2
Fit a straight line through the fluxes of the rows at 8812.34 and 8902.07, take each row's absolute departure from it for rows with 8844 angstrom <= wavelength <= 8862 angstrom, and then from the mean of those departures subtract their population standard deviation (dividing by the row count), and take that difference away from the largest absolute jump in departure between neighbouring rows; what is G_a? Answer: 0.5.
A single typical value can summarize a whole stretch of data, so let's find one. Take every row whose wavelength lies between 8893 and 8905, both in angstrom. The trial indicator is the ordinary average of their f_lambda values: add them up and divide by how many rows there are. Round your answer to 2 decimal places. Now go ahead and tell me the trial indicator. 6.03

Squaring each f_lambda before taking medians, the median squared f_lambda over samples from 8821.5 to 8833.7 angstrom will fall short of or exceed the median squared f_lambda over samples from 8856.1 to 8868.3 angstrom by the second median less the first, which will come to 10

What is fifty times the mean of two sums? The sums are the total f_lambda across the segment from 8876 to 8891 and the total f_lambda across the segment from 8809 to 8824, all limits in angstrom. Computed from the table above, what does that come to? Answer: 2329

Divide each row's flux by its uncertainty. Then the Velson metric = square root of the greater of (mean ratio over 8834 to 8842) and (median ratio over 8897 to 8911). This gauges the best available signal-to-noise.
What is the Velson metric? 3.58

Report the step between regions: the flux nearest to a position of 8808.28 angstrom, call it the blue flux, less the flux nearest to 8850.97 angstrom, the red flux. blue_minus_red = -0.39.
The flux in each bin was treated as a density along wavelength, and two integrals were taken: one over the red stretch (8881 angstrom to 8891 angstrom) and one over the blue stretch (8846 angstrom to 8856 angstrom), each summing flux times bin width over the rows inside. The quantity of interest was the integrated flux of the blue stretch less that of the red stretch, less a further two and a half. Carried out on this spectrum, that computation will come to -20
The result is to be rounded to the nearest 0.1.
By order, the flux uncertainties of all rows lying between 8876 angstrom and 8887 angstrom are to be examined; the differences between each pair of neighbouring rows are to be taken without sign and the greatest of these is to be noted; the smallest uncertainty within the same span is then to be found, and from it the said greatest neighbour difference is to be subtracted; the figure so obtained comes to 0.4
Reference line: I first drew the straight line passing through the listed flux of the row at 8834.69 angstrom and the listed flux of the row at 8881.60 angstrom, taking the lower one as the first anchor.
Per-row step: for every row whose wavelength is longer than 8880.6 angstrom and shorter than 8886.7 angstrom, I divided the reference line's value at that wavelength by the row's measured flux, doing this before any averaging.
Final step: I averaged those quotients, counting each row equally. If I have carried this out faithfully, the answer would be 0.936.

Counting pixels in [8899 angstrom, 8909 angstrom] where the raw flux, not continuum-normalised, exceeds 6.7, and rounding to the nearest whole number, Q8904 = 2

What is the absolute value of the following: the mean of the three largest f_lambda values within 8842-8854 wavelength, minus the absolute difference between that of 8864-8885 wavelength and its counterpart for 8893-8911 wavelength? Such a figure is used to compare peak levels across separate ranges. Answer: 6.0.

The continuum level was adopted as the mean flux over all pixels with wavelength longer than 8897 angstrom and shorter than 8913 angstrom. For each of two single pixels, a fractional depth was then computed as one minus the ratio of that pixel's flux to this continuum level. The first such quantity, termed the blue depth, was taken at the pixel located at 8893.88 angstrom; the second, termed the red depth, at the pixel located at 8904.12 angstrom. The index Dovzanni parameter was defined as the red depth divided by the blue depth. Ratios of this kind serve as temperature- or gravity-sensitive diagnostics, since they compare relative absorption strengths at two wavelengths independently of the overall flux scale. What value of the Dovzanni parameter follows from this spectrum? 4.3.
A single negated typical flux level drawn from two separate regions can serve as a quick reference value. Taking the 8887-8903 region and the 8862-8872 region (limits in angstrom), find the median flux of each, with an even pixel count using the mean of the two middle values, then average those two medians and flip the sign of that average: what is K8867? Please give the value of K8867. -6.56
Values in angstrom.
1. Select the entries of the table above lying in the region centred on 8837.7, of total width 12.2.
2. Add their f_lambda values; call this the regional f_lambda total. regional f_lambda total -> 36.3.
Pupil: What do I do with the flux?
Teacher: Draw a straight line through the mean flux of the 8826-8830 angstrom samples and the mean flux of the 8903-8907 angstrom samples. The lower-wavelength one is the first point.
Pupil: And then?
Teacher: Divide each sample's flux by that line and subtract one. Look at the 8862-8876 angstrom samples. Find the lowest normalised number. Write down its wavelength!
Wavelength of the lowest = 8869.34 angstrom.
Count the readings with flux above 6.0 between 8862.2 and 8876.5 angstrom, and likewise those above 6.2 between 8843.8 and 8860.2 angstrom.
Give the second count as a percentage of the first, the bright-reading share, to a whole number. 50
